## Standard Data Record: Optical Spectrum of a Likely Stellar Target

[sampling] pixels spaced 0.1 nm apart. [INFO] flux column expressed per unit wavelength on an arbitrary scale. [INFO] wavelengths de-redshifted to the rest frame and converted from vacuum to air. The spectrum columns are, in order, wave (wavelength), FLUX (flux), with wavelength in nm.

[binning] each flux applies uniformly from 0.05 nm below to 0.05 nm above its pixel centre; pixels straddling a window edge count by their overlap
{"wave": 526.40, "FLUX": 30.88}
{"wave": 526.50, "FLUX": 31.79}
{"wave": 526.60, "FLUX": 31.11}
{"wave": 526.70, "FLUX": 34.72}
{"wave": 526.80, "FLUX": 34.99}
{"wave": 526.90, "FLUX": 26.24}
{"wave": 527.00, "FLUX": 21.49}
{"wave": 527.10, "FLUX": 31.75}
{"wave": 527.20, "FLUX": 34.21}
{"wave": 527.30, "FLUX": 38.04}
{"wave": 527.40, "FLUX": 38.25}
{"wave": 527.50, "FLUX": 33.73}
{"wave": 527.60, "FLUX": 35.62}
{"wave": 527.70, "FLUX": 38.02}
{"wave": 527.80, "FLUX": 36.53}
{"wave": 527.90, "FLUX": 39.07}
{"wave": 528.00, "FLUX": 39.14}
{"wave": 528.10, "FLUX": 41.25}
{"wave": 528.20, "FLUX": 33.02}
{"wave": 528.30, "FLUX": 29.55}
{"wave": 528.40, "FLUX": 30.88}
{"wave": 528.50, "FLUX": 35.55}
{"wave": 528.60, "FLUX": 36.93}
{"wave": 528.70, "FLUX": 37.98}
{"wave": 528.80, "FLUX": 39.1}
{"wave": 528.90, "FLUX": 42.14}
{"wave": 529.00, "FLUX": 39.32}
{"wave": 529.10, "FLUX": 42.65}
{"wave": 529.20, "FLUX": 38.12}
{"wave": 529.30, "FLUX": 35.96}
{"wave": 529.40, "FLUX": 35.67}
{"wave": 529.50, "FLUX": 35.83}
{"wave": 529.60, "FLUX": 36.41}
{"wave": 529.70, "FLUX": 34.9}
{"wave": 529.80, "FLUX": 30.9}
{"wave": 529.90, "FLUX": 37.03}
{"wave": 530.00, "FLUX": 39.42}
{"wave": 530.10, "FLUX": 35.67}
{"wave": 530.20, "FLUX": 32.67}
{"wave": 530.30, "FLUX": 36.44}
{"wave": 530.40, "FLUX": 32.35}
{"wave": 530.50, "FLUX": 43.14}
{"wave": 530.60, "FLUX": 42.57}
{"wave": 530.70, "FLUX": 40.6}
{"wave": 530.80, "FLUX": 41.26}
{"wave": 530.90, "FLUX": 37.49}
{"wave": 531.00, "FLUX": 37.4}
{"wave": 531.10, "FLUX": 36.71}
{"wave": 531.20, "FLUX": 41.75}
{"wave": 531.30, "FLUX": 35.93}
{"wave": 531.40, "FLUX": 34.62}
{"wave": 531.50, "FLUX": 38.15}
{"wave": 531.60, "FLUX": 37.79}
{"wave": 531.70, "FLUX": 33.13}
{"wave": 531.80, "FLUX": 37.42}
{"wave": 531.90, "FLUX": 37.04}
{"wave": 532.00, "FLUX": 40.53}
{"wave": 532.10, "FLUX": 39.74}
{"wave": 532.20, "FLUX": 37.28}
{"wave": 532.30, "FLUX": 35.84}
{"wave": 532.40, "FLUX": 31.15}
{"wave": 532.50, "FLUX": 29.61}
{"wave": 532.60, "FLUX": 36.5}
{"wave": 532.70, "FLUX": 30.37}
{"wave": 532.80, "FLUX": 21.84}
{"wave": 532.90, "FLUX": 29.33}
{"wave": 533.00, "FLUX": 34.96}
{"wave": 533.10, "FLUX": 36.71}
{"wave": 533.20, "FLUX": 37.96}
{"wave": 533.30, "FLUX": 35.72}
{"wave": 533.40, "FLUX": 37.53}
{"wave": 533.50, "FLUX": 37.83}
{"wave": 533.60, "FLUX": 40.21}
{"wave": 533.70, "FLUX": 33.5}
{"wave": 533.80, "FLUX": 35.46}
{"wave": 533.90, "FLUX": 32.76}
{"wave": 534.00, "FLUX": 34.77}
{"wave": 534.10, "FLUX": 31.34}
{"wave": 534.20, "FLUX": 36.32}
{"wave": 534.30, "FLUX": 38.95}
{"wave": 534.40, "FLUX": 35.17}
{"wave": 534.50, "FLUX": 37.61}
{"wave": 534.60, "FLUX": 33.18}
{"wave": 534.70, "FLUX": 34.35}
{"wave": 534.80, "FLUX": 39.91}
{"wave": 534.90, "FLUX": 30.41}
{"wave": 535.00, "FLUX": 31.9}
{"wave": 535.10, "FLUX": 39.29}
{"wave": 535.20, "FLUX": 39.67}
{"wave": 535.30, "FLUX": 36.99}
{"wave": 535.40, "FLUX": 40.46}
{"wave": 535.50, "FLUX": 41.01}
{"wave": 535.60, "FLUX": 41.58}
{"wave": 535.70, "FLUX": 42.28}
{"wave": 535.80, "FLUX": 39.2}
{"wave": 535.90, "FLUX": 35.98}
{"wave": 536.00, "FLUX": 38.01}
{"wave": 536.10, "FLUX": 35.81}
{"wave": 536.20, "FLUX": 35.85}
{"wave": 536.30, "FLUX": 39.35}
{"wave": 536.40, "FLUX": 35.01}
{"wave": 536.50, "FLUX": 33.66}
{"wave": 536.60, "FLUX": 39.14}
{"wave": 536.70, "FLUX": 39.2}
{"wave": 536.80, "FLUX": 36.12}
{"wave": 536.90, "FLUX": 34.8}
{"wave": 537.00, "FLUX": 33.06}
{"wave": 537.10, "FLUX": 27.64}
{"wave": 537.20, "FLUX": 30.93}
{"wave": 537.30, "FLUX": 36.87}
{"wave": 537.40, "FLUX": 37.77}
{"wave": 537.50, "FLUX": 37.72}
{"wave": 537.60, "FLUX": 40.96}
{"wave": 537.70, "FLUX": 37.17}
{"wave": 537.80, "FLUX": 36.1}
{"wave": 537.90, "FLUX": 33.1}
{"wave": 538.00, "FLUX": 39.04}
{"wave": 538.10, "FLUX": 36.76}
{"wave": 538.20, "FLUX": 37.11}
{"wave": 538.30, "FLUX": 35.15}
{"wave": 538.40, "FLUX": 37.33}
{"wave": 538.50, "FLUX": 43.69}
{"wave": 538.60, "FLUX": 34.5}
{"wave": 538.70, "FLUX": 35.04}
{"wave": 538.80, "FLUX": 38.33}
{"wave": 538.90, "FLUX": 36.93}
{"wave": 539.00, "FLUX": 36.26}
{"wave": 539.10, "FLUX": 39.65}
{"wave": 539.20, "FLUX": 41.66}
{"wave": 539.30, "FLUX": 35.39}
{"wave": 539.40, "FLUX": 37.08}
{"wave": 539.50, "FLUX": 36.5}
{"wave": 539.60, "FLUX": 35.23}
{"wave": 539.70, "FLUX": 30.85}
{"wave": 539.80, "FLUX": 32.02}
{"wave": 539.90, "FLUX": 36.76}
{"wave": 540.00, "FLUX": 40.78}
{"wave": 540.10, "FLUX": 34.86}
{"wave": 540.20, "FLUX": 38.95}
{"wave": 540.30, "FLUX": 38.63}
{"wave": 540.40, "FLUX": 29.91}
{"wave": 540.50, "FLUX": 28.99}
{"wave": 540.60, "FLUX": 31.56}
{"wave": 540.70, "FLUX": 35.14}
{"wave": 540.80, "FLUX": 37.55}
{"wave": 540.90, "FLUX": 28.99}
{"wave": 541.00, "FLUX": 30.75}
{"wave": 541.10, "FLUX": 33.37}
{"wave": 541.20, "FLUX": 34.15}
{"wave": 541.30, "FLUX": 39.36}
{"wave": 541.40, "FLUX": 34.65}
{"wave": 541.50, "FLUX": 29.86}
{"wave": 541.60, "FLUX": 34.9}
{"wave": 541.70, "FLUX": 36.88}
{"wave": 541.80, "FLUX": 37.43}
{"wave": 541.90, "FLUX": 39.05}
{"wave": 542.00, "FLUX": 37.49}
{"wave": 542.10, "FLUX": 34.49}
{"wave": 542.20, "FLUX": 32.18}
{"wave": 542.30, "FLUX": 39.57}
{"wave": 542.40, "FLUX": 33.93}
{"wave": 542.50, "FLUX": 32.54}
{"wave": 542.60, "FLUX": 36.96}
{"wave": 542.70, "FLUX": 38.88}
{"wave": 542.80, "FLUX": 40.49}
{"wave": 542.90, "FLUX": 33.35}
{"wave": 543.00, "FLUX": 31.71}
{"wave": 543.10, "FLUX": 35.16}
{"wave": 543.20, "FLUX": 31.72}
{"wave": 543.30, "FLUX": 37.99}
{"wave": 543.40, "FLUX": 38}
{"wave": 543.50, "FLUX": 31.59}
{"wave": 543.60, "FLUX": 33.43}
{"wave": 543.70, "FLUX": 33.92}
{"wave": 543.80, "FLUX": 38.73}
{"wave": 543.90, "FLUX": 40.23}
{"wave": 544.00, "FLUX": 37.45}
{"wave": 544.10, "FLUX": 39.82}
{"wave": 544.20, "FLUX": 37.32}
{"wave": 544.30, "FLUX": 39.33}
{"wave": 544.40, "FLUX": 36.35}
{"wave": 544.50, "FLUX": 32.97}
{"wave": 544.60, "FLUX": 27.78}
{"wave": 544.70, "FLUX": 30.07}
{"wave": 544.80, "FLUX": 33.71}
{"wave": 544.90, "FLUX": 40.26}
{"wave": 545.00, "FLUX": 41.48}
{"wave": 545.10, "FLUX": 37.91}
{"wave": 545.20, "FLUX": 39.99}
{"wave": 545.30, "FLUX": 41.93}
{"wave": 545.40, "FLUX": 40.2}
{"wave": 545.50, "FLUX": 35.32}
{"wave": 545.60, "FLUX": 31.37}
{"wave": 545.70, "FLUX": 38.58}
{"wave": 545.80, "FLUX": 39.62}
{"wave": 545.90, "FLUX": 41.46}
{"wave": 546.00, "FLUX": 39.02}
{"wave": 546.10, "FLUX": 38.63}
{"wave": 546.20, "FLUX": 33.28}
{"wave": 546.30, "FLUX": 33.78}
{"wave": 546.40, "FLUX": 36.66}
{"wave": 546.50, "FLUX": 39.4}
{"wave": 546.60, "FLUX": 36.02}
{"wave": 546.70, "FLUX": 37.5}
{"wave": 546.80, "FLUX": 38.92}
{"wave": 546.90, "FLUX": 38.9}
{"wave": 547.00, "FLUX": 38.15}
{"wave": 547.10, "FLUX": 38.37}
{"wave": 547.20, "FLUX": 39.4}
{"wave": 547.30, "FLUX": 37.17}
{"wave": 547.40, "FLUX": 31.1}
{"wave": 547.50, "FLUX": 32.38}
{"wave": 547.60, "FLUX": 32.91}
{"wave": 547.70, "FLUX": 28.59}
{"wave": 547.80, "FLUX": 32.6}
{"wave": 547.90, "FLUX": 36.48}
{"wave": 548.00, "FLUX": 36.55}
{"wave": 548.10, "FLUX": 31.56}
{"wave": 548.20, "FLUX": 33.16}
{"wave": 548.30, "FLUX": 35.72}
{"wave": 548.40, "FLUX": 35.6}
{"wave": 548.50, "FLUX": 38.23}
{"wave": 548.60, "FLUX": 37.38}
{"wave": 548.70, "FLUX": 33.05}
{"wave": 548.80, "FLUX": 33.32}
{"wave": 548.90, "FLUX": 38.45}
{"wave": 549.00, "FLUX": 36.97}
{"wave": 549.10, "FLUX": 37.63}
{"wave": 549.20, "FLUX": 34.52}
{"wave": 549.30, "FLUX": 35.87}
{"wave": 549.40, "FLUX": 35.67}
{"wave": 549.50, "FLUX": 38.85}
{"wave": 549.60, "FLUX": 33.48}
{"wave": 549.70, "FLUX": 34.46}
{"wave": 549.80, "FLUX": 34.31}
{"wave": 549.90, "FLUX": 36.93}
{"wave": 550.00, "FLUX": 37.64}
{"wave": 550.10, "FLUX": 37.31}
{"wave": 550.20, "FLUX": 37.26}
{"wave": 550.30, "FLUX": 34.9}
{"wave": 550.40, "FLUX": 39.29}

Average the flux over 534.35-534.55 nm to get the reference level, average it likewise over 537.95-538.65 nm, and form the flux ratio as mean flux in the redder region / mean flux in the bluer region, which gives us 1.03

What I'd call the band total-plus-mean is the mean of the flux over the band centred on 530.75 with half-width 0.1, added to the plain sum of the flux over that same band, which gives 123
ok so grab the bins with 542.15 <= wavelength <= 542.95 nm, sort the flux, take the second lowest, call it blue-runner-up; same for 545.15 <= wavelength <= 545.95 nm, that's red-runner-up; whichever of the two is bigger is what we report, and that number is 35.3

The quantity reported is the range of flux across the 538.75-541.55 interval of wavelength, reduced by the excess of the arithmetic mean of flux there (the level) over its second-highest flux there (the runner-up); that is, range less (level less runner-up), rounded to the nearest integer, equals 18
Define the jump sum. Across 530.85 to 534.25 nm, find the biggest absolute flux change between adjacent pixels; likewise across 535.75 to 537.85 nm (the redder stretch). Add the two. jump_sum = 14.5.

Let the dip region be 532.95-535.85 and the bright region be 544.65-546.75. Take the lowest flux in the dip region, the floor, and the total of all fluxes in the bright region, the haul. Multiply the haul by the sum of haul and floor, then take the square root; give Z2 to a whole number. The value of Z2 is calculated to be 801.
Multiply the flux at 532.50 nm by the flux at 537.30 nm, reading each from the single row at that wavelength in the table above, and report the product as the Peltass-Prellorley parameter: 1092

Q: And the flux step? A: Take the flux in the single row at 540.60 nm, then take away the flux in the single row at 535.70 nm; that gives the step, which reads -11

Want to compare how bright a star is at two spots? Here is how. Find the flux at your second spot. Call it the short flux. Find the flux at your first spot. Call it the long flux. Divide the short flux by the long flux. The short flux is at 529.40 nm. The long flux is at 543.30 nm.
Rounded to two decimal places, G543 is 0.94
